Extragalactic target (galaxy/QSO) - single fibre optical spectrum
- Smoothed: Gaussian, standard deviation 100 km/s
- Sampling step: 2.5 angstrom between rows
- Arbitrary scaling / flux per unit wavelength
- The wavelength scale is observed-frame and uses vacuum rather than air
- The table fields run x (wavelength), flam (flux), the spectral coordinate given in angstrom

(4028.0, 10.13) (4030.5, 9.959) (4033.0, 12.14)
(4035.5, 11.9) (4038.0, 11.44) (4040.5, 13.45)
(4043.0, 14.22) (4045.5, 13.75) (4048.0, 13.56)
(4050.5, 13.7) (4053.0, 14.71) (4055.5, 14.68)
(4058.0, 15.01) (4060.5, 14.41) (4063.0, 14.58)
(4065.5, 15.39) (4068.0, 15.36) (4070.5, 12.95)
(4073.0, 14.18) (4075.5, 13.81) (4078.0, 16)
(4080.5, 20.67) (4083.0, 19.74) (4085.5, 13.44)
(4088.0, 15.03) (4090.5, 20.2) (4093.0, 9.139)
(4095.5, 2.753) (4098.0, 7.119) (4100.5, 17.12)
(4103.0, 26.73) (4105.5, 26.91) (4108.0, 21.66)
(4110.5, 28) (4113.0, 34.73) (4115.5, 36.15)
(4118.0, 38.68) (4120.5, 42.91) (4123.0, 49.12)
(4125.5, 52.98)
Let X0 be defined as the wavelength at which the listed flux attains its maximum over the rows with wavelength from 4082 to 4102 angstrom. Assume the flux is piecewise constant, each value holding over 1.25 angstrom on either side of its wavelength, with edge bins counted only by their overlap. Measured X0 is 4090.5 angstrom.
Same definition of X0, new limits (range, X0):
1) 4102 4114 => 4113.0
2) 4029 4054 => 4053.0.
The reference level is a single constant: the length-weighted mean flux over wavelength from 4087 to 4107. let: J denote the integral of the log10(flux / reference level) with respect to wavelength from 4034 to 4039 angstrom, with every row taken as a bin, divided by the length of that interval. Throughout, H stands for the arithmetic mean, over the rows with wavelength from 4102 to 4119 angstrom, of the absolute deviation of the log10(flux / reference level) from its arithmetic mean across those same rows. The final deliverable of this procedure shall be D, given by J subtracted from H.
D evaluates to 0.202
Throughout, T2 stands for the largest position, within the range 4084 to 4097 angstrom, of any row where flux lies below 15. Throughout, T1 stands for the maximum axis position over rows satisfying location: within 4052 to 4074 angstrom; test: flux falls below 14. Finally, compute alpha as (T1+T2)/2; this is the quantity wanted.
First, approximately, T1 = 4070.5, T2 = 4095.5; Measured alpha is 4083.0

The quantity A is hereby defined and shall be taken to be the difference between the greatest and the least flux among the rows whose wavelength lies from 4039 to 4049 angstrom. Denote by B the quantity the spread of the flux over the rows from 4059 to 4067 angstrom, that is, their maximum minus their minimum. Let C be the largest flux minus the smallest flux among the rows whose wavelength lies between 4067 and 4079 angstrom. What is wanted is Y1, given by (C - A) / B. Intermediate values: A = 0.77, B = 1.0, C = 3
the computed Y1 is 2.3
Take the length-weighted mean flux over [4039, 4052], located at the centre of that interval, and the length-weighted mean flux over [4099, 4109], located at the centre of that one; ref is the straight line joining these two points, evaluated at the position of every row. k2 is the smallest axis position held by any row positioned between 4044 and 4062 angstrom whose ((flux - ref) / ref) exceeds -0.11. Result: 4045.5 angstrom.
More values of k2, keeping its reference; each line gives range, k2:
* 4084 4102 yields 4090.5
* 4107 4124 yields 4108.0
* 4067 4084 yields 4068.0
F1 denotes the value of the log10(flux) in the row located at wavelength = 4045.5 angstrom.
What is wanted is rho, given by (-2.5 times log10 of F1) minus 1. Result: -1.14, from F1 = 1.14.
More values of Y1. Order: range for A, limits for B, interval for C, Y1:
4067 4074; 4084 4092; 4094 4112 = 3.4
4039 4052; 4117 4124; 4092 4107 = 2.2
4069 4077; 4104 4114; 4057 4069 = 0.0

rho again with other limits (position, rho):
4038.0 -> -1.06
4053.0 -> -1.17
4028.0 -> -1.01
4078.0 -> -1.20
